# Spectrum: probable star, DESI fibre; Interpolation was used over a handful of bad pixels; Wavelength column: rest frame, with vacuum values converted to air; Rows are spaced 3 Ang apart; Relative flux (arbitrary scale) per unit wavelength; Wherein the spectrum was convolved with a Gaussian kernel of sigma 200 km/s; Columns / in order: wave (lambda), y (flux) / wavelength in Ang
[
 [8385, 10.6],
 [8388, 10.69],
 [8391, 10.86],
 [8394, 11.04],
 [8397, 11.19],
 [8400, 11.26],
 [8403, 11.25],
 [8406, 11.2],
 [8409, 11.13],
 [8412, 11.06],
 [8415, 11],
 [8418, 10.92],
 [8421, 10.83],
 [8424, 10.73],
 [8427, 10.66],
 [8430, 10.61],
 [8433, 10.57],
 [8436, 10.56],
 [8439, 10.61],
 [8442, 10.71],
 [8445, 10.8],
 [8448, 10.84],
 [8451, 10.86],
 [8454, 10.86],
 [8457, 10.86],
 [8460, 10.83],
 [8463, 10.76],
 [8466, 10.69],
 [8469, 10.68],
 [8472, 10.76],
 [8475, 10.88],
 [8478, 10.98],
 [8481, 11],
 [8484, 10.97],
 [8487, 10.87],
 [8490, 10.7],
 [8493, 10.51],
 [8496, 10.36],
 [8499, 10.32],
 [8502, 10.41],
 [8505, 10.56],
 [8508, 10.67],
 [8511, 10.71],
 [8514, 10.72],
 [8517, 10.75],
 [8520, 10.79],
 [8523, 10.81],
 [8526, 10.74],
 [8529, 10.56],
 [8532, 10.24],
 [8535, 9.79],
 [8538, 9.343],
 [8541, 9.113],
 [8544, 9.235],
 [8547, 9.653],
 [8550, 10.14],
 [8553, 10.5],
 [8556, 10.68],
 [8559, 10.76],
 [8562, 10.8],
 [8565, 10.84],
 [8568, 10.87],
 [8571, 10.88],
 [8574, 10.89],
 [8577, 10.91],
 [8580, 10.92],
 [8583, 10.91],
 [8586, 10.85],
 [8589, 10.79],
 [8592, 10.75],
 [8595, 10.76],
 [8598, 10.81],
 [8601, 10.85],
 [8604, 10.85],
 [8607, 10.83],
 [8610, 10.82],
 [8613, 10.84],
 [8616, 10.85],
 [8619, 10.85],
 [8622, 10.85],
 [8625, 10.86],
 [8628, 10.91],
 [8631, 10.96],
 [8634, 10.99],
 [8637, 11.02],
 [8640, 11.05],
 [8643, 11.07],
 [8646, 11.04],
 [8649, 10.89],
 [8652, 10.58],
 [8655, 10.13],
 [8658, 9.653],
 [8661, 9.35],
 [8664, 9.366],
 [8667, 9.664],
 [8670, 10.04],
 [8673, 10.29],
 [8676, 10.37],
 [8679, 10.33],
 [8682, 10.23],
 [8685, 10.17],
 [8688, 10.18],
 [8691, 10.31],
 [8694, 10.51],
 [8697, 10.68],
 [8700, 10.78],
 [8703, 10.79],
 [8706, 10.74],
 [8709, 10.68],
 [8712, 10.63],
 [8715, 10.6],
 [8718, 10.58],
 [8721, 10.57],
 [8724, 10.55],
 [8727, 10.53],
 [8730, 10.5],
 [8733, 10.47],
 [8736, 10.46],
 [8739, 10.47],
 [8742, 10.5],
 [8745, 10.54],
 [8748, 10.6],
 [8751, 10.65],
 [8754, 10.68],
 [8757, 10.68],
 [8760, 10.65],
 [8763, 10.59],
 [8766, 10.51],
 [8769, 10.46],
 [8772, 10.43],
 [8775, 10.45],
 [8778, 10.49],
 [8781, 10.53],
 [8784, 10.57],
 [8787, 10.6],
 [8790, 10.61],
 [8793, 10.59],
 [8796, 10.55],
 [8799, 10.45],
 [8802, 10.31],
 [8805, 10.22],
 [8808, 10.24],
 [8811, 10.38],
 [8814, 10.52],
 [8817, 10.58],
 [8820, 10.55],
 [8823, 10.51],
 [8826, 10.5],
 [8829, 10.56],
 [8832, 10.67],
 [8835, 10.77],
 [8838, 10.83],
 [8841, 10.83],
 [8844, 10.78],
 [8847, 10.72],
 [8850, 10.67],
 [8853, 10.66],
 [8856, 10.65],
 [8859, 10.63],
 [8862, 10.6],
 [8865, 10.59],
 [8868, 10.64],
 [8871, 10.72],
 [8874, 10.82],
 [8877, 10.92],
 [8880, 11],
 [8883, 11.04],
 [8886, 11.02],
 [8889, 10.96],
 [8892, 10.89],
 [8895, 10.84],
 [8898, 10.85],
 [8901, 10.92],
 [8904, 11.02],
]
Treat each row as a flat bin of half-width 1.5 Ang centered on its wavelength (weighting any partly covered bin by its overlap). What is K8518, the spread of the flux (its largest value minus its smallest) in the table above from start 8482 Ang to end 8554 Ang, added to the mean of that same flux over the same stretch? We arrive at 12.2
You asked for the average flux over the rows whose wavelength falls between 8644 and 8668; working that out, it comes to 10.1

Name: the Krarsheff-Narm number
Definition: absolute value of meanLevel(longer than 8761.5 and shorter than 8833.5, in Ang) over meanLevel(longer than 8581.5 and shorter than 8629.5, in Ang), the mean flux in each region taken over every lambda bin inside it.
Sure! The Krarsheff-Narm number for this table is 0.97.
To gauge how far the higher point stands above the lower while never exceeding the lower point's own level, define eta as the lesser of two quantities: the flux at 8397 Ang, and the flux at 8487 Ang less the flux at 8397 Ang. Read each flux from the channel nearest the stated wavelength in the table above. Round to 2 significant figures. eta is -0.32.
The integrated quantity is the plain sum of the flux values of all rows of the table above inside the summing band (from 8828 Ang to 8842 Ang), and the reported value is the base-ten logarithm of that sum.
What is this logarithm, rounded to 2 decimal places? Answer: 1.73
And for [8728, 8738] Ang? 1.50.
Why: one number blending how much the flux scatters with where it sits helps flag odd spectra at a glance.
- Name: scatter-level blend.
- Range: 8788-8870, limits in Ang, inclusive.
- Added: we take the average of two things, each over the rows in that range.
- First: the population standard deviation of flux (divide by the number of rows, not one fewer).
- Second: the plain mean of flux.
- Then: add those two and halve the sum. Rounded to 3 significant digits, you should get 5.37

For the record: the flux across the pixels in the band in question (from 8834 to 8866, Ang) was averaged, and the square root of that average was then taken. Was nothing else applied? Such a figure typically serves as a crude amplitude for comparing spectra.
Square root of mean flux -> 3.27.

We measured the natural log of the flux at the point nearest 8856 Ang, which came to 2.37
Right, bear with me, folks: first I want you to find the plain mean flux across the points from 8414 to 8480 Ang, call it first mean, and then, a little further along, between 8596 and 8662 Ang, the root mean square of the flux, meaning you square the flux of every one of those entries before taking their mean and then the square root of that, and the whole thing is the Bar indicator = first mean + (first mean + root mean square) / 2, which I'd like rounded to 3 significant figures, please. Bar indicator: 21.5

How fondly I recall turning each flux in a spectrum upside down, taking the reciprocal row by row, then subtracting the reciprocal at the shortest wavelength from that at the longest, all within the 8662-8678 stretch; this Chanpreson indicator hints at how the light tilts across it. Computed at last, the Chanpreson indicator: -0.010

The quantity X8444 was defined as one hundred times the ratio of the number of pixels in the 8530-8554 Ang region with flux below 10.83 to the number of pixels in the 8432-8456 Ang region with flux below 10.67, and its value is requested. 267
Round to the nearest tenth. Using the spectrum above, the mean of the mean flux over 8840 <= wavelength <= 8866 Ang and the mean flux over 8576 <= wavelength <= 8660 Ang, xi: 10.7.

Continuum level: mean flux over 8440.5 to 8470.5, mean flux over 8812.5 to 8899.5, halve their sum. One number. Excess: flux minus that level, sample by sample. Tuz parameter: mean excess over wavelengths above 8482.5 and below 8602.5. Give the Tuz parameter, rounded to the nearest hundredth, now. -0.22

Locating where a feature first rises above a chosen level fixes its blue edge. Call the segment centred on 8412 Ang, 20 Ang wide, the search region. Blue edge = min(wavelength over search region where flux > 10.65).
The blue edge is 8403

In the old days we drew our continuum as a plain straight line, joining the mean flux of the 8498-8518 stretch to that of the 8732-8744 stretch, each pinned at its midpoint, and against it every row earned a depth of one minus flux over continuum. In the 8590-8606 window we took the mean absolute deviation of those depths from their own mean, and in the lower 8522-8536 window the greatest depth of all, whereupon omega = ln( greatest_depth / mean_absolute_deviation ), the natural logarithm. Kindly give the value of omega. 3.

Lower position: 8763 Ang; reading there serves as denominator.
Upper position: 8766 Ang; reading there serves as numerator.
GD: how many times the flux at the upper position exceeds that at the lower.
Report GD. 0.99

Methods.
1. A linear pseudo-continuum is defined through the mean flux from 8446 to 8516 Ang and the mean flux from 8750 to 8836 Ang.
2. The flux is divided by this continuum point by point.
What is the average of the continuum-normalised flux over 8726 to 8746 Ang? 0.99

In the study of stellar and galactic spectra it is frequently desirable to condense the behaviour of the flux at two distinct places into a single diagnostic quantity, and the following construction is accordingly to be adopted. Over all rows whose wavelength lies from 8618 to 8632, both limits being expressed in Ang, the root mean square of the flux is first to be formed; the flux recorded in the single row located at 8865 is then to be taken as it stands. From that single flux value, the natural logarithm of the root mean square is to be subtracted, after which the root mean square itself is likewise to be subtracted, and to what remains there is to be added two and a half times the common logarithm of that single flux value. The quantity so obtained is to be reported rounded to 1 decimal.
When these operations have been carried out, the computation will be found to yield -0.1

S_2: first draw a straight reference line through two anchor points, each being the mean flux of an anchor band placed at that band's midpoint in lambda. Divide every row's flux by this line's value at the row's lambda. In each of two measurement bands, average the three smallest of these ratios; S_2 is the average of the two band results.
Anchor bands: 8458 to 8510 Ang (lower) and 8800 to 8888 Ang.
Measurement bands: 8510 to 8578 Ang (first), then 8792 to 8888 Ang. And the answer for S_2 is 0.91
